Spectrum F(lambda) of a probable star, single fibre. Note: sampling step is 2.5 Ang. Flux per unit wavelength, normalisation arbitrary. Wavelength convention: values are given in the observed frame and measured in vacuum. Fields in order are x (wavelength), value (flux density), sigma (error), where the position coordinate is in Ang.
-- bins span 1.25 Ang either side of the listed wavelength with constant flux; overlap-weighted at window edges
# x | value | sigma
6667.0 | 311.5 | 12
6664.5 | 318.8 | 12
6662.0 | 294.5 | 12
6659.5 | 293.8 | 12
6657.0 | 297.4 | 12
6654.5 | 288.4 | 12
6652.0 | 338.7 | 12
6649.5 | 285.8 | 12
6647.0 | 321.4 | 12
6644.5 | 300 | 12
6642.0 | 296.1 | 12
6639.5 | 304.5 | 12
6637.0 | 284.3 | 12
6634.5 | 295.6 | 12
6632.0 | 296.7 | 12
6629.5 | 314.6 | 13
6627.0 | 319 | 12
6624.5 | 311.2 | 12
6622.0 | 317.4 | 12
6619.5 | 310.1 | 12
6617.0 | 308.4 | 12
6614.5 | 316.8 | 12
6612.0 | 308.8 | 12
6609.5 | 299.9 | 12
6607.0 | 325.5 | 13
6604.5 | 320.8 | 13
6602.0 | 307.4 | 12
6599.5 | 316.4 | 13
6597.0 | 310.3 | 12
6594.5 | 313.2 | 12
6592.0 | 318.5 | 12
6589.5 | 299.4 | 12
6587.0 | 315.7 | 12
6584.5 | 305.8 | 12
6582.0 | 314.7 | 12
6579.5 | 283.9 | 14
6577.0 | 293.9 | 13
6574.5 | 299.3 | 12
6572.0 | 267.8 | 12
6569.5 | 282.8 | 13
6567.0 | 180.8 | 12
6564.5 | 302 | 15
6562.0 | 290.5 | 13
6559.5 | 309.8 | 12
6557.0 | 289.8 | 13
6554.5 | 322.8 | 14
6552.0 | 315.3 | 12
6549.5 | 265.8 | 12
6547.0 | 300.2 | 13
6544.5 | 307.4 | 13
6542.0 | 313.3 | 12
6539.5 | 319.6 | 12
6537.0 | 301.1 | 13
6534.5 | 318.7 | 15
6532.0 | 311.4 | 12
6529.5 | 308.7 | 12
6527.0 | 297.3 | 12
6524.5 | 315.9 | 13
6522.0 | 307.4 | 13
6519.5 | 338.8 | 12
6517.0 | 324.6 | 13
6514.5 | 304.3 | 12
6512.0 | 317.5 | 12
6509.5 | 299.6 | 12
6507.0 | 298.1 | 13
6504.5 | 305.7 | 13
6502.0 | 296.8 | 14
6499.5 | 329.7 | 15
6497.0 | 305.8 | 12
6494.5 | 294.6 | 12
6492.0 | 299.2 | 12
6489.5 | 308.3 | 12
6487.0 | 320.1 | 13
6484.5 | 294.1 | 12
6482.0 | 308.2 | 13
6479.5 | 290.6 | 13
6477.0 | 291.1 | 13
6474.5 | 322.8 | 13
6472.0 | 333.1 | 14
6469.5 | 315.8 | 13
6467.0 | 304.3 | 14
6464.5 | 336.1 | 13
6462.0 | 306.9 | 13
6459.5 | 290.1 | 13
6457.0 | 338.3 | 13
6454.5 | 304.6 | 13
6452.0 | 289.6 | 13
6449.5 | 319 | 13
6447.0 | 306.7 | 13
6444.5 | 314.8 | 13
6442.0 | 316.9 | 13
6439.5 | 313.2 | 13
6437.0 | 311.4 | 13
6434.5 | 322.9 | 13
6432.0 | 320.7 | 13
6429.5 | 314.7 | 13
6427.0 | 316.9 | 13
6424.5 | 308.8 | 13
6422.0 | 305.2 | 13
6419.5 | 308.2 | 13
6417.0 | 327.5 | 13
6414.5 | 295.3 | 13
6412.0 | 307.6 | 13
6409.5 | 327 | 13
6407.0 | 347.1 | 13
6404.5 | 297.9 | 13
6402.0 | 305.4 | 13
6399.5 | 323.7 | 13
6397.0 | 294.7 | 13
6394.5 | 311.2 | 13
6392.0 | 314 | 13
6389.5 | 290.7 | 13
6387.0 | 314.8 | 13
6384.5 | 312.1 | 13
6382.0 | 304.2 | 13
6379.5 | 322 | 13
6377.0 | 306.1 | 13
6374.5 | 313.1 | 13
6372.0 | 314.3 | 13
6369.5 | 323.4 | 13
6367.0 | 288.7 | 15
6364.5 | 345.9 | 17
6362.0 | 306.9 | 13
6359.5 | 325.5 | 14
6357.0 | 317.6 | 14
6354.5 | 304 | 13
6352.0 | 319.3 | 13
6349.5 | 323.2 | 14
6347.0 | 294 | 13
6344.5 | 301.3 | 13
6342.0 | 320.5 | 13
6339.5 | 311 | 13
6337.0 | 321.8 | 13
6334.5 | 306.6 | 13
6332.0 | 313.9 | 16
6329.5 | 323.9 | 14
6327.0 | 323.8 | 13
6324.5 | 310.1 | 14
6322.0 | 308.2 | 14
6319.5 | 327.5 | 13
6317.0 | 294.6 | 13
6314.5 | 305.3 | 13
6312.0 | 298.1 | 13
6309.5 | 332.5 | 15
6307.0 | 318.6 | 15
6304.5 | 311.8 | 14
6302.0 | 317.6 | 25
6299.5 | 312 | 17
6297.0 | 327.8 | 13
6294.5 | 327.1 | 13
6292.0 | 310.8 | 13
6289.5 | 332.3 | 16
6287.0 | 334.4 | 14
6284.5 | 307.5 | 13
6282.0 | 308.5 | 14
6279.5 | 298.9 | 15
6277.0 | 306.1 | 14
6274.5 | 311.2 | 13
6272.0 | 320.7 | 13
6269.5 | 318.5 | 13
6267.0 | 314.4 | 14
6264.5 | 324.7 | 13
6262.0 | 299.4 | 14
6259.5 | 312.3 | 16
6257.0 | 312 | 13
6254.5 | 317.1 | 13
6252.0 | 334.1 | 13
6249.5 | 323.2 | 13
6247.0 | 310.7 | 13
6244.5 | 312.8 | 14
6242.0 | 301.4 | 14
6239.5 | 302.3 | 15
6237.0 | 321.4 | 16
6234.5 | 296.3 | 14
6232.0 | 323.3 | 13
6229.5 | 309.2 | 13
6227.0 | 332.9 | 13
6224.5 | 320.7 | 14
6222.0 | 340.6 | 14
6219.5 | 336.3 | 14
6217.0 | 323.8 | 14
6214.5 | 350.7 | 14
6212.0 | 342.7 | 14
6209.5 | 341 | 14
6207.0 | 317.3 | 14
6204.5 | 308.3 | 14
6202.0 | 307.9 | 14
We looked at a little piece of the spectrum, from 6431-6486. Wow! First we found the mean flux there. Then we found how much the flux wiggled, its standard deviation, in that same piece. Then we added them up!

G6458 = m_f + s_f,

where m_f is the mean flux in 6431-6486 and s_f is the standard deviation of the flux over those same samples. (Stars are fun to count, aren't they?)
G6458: 326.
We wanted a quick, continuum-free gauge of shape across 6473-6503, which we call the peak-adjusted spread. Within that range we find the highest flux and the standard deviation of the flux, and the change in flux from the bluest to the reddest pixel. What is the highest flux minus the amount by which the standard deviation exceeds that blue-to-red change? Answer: 291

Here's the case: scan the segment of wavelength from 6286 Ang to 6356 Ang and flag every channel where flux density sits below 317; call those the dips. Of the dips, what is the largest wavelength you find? 6354.5 Ang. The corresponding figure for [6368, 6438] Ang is 6437.0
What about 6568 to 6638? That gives 6637.0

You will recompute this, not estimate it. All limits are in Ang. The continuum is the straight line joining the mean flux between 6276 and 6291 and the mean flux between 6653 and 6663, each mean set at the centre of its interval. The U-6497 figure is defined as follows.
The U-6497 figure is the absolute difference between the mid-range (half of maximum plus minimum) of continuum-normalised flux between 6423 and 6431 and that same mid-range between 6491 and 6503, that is 0.011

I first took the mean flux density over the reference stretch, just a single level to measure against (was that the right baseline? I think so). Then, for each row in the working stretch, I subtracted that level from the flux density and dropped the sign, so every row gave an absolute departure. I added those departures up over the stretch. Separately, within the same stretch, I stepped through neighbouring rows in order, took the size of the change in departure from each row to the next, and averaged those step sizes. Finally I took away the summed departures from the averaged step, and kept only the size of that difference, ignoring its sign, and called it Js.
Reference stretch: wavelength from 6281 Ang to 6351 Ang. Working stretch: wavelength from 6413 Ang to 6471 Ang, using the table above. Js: 209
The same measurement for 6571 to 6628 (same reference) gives 214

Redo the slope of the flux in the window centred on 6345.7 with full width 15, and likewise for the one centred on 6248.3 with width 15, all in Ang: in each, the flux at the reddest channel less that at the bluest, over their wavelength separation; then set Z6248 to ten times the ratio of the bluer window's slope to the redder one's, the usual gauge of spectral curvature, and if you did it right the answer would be 19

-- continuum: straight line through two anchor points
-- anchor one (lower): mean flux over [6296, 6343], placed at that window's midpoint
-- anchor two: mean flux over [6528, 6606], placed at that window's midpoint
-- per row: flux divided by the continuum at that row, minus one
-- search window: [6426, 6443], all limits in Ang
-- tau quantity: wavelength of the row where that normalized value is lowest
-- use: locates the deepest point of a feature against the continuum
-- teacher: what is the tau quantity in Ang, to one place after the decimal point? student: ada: 6437.0 Ang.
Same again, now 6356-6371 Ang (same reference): 6367.0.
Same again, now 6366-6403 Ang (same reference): 6367.0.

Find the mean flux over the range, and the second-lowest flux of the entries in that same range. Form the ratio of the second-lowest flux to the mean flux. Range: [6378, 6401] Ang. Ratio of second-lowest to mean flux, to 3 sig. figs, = 0.952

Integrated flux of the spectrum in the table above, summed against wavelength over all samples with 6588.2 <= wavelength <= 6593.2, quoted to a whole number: 1545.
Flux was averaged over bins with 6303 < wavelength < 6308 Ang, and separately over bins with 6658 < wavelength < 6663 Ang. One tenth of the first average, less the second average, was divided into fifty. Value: -0.190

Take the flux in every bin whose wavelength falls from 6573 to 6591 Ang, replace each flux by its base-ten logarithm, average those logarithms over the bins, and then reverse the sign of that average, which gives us -2.48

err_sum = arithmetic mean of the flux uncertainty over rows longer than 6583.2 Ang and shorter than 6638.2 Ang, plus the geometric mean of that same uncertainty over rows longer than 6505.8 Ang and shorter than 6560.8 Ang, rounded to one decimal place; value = 24.7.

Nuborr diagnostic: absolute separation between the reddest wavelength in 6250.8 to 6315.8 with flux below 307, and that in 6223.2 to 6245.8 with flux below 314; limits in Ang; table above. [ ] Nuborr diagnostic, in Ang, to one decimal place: 70.0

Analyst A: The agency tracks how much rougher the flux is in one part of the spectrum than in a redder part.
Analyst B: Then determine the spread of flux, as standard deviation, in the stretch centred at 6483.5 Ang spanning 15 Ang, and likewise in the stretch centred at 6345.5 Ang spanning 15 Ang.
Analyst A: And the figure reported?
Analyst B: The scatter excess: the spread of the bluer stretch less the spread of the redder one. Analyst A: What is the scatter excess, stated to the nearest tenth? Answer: -0.2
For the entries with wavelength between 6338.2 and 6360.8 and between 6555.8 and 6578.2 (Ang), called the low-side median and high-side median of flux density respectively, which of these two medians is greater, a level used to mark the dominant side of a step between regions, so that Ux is 318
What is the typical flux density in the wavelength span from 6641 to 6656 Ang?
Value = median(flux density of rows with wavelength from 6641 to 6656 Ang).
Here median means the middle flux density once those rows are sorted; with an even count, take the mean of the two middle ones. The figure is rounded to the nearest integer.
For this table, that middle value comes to 298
